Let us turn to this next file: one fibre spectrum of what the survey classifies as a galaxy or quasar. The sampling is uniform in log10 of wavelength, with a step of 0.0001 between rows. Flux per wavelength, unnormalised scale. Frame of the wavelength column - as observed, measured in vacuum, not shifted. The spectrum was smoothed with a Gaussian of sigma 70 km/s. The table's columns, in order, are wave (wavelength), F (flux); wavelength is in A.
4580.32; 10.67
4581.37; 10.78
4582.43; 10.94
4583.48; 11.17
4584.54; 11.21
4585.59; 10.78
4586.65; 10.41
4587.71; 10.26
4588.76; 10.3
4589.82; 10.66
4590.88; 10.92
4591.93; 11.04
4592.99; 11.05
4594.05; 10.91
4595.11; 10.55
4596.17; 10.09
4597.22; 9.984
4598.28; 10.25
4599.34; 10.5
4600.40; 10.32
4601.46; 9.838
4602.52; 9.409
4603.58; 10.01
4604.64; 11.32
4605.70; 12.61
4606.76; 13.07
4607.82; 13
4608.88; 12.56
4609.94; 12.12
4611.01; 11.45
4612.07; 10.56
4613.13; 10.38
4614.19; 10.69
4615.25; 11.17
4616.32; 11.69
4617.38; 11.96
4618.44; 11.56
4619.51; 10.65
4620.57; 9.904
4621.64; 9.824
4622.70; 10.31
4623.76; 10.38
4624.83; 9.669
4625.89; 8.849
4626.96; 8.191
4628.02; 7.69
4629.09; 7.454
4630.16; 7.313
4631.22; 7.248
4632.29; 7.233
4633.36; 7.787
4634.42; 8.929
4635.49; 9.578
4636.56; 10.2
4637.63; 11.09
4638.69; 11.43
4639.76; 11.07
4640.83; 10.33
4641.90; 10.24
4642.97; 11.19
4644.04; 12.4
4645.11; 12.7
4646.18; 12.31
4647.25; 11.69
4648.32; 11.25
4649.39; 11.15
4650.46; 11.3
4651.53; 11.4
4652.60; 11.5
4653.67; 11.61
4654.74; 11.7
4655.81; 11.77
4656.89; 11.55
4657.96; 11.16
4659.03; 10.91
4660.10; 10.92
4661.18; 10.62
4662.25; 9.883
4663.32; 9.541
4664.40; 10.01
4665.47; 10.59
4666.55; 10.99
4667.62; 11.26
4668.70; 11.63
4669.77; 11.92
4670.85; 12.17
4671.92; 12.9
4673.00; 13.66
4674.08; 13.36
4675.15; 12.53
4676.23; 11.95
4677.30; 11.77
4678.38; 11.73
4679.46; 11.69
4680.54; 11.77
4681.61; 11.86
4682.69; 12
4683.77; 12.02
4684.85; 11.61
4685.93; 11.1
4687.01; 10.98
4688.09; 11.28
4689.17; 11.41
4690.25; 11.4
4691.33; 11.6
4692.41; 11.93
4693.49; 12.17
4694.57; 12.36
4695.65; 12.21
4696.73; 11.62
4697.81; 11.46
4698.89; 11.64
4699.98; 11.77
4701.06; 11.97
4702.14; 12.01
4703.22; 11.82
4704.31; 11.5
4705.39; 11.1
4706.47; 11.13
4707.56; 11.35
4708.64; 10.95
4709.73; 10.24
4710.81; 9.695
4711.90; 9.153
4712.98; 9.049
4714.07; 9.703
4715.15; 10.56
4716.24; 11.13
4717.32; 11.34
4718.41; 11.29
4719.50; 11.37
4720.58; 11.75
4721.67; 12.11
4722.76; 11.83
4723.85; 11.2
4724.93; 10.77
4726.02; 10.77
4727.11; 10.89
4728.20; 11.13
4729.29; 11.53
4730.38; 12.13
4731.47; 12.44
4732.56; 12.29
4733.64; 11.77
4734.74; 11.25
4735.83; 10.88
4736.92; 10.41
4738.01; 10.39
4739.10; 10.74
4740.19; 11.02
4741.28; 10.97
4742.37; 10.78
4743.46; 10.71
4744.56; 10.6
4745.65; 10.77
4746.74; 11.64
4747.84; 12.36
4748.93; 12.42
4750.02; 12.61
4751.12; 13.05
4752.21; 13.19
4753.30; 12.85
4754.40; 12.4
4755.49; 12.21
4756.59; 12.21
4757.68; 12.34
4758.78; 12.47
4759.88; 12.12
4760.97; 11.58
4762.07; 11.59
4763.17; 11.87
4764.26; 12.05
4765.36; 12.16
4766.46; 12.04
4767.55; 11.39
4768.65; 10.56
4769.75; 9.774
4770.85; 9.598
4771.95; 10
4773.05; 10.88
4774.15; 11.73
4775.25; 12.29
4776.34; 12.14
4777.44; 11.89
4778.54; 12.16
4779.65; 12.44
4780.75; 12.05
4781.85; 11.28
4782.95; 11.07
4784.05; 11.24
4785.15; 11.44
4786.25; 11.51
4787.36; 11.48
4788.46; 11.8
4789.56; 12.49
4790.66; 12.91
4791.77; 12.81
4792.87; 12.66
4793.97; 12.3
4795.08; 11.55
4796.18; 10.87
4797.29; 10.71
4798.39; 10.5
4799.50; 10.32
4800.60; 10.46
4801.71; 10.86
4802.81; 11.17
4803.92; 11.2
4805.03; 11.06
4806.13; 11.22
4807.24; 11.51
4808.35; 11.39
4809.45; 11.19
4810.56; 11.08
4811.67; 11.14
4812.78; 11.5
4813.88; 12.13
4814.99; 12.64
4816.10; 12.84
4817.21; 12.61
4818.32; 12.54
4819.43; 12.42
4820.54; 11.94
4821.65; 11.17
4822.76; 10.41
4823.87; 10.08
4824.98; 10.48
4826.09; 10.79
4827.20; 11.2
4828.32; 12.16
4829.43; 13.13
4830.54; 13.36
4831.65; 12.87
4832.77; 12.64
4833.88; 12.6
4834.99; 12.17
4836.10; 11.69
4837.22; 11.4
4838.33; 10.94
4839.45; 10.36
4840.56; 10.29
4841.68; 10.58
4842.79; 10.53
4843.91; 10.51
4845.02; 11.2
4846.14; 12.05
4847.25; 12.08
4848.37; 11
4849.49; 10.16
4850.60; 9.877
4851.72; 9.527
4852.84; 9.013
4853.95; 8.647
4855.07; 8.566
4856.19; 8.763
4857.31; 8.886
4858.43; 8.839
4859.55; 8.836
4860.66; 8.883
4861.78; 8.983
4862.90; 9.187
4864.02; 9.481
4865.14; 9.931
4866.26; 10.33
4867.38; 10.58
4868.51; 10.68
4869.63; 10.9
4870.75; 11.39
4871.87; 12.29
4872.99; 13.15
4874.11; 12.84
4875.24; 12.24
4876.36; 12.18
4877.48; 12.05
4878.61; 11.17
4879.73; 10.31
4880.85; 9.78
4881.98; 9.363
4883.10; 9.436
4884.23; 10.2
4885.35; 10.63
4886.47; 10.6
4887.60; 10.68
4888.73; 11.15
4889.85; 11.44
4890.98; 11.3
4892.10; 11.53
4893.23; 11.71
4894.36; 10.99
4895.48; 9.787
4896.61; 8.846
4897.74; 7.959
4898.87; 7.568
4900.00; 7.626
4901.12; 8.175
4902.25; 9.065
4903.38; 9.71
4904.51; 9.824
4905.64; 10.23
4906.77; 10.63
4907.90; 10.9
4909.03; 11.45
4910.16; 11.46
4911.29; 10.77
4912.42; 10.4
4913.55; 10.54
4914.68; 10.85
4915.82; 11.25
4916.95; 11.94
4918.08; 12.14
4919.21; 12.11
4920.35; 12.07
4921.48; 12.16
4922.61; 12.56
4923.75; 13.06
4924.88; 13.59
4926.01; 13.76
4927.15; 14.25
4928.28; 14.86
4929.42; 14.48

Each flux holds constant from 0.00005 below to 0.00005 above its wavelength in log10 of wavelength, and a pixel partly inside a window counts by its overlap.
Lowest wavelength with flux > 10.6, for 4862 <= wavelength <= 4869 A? 4868.51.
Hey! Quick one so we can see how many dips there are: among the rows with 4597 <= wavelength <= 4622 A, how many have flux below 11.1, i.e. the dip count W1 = 13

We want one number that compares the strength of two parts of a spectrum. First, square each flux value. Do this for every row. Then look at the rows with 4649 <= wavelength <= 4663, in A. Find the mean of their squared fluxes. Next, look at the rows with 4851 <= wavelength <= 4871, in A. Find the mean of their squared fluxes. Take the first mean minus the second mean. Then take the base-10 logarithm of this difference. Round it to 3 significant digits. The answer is 1.53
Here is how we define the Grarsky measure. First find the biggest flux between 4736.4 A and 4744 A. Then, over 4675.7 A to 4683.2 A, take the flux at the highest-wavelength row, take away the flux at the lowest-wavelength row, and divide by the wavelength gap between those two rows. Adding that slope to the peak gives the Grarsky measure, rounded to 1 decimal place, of 11.0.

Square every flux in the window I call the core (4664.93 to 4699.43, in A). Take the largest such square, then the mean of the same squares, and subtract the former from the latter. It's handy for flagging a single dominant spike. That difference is -46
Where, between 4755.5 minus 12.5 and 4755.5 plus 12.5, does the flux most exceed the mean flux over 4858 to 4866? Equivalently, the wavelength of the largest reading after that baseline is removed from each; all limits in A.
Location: 4752.21 A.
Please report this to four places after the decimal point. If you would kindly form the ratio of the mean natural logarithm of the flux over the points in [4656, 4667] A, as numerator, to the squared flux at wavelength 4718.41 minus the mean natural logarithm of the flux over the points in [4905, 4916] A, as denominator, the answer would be 0.0189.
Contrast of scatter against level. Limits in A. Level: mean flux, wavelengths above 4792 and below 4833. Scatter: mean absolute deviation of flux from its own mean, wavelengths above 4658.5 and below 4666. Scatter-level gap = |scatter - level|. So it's 11.1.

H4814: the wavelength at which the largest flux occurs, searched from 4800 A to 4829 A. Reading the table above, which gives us 4816.10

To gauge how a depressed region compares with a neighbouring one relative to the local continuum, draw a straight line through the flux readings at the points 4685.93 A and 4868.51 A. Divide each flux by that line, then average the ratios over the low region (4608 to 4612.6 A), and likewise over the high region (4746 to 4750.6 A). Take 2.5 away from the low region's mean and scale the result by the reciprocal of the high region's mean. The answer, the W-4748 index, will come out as -1.31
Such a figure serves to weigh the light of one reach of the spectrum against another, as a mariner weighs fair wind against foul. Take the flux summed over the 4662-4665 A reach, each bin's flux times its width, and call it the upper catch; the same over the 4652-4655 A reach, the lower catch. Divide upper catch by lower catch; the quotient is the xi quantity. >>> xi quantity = 0.85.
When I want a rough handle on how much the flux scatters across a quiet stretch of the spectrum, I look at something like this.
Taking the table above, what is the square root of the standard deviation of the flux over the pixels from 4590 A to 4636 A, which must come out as 1.24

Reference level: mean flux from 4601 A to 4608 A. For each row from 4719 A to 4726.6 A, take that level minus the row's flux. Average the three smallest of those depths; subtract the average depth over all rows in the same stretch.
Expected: -0.50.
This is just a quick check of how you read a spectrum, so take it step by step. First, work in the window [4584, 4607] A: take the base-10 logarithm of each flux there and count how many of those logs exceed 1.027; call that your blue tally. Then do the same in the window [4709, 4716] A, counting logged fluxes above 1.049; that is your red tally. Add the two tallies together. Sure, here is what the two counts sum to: 10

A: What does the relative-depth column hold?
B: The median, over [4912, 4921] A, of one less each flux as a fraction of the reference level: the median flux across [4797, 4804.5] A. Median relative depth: -0.083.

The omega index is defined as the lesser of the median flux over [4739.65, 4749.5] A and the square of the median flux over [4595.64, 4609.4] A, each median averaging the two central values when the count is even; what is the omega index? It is 11.0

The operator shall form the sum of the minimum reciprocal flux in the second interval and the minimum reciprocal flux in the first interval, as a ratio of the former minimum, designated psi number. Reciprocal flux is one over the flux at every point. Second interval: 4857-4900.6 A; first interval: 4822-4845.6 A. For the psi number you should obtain 1.98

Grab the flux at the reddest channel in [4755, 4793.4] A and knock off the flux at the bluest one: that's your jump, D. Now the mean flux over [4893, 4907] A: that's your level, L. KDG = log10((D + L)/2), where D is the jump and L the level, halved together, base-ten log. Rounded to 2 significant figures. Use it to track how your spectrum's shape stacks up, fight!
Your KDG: 0.69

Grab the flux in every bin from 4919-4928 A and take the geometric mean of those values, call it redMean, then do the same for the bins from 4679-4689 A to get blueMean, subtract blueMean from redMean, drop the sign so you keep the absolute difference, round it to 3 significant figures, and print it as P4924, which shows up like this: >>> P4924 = 1.34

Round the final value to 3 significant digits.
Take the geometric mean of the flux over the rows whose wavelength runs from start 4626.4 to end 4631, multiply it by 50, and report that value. 383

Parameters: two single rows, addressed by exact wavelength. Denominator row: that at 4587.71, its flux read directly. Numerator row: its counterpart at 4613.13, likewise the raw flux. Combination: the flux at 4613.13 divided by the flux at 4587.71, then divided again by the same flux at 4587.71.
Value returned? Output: 0.099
